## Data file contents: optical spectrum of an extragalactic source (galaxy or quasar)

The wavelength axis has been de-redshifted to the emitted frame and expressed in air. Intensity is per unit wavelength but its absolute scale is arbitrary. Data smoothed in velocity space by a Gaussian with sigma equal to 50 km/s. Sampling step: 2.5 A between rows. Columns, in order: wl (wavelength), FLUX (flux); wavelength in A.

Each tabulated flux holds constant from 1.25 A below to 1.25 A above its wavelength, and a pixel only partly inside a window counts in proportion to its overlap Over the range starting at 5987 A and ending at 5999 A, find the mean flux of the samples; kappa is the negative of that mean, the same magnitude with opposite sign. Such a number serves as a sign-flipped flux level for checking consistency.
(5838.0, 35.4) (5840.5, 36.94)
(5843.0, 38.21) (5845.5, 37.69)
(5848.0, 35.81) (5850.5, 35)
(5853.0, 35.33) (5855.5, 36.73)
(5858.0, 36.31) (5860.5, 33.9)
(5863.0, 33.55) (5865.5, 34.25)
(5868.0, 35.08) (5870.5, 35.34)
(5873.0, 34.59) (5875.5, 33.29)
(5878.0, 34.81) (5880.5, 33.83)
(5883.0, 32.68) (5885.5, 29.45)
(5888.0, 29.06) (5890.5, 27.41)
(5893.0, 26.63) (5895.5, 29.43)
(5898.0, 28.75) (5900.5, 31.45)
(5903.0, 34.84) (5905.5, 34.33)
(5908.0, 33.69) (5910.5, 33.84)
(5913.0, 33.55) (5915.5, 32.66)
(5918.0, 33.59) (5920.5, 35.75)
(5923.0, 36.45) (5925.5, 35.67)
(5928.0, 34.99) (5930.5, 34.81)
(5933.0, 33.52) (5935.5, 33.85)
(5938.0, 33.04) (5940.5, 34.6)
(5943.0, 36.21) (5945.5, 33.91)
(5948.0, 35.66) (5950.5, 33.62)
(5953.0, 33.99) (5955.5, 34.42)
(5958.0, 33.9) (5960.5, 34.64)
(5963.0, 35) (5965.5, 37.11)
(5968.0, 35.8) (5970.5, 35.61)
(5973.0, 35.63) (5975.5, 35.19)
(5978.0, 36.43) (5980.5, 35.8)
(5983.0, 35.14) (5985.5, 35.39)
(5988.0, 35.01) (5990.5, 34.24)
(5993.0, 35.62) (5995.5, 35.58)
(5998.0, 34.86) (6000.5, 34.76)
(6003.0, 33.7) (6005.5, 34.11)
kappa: -35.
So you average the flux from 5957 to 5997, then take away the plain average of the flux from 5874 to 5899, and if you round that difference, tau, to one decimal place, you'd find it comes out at 4.8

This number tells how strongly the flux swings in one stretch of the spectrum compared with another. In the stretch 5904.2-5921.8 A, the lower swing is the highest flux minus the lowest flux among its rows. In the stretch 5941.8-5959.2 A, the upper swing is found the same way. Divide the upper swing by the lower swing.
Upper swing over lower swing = 0.84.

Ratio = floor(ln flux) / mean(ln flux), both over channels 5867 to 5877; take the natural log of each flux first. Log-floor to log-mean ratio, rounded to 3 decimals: 0.989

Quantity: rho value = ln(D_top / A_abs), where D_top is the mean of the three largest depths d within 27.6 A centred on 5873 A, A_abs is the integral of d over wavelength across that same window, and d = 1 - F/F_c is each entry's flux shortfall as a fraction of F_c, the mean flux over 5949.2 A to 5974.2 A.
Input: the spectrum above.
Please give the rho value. -2.4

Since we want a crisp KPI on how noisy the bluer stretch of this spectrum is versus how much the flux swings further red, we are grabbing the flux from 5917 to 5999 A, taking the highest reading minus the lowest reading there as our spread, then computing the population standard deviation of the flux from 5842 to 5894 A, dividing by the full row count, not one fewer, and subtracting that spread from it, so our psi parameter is -1.0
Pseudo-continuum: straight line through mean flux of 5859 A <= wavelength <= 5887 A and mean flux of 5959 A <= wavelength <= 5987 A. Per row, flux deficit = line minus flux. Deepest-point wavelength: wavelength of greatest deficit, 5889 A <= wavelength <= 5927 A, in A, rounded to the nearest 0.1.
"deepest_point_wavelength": 5893.0 A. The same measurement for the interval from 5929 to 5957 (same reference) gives 5938.0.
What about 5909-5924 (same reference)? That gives 5915.5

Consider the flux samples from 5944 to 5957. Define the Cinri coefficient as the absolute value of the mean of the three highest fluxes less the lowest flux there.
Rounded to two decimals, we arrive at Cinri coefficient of 1.07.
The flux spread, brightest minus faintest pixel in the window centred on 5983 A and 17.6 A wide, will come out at 2.2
